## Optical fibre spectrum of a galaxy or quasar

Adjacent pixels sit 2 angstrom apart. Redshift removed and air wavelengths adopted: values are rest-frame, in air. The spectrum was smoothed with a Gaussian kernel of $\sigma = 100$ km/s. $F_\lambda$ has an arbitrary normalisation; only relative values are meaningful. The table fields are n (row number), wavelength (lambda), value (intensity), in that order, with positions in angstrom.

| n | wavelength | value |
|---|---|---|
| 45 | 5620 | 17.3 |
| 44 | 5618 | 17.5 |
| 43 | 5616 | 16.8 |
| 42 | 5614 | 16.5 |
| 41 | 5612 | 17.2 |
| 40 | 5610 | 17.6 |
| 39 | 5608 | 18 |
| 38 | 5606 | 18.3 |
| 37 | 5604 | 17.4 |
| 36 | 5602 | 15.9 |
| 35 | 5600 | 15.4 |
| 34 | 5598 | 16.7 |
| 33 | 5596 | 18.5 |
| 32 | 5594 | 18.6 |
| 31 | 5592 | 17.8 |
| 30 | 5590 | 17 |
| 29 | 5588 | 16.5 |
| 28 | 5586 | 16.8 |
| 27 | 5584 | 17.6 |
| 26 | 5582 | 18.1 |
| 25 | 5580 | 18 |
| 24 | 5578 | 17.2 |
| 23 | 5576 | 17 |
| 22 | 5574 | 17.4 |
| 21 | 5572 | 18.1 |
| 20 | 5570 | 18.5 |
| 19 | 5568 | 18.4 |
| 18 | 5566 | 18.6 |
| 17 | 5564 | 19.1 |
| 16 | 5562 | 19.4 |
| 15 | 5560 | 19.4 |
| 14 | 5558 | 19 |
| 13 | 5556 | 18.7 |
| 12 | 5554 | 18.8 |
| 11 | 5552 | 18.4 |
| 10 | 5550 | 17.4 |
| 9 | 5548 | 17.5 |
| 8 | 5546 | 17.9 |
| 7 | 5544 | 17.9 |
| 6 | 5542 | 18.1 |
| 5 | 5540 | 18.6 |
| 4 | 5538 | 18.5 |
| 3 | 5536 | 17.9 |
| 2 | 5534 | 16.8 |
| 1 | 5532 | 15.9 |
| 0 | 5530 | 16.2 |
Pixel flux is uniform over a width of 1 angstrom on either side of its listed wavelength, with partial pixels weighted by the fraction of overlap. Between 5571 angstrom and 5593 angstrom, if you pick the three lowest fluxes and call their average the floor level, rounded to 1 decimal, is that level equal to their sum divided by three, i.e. 16.8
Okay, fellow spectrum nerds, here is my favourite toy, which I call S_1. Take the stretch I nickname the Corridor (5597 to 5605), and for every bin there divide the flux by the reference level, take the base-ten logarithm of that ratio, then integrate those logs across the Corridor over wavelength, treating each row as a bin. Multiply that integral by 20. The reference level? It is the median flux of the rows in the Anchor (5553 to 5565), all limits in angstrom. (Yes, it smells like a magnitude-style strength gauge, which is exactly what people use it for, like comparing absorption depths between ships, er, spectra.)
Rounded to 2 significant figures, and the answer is -11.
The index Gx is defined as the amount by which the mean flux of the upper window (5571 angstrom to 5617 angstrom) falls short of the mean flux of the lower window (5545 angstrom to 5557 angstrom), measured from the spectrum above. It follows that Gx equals 0.79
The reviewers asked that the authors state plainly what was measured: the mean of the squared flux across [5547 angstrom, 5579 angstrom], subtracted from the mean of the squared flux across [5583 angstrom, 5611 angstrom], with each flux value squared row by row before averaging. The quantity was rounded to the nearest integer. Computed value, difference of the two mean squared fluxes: -36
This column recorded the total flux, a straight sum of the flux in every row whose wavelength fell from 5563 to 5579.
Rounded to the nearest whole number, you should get 144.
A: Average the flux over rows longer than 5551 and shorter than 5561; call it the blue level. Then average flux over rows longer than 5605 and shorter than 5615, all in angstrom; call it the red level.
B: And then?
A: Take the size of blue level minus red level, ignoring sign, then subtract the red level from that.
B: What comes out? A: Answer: -16.2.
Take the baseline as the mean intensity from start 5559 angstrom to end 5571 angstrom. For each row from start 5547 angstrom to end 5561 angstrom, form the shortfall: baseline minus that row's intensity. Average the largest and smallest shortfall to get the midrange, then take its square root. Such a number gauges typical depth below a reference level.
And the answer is 0.71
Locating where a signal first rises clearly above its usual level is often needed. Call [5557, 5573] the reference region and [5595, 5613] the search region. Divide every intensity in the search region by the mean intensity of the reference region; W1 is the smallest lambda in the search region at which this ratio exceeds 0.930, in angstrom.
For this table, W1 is 5596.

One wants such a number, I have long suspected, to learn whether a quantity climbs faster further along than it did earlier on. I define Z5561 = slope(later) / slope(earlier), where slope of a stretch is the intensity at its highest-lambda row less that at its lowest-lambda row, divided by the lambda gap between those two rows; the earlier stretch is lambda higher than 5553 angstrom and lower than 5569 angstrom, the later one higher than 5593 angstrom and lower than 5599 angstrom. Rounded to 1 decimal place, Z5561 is 16.6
